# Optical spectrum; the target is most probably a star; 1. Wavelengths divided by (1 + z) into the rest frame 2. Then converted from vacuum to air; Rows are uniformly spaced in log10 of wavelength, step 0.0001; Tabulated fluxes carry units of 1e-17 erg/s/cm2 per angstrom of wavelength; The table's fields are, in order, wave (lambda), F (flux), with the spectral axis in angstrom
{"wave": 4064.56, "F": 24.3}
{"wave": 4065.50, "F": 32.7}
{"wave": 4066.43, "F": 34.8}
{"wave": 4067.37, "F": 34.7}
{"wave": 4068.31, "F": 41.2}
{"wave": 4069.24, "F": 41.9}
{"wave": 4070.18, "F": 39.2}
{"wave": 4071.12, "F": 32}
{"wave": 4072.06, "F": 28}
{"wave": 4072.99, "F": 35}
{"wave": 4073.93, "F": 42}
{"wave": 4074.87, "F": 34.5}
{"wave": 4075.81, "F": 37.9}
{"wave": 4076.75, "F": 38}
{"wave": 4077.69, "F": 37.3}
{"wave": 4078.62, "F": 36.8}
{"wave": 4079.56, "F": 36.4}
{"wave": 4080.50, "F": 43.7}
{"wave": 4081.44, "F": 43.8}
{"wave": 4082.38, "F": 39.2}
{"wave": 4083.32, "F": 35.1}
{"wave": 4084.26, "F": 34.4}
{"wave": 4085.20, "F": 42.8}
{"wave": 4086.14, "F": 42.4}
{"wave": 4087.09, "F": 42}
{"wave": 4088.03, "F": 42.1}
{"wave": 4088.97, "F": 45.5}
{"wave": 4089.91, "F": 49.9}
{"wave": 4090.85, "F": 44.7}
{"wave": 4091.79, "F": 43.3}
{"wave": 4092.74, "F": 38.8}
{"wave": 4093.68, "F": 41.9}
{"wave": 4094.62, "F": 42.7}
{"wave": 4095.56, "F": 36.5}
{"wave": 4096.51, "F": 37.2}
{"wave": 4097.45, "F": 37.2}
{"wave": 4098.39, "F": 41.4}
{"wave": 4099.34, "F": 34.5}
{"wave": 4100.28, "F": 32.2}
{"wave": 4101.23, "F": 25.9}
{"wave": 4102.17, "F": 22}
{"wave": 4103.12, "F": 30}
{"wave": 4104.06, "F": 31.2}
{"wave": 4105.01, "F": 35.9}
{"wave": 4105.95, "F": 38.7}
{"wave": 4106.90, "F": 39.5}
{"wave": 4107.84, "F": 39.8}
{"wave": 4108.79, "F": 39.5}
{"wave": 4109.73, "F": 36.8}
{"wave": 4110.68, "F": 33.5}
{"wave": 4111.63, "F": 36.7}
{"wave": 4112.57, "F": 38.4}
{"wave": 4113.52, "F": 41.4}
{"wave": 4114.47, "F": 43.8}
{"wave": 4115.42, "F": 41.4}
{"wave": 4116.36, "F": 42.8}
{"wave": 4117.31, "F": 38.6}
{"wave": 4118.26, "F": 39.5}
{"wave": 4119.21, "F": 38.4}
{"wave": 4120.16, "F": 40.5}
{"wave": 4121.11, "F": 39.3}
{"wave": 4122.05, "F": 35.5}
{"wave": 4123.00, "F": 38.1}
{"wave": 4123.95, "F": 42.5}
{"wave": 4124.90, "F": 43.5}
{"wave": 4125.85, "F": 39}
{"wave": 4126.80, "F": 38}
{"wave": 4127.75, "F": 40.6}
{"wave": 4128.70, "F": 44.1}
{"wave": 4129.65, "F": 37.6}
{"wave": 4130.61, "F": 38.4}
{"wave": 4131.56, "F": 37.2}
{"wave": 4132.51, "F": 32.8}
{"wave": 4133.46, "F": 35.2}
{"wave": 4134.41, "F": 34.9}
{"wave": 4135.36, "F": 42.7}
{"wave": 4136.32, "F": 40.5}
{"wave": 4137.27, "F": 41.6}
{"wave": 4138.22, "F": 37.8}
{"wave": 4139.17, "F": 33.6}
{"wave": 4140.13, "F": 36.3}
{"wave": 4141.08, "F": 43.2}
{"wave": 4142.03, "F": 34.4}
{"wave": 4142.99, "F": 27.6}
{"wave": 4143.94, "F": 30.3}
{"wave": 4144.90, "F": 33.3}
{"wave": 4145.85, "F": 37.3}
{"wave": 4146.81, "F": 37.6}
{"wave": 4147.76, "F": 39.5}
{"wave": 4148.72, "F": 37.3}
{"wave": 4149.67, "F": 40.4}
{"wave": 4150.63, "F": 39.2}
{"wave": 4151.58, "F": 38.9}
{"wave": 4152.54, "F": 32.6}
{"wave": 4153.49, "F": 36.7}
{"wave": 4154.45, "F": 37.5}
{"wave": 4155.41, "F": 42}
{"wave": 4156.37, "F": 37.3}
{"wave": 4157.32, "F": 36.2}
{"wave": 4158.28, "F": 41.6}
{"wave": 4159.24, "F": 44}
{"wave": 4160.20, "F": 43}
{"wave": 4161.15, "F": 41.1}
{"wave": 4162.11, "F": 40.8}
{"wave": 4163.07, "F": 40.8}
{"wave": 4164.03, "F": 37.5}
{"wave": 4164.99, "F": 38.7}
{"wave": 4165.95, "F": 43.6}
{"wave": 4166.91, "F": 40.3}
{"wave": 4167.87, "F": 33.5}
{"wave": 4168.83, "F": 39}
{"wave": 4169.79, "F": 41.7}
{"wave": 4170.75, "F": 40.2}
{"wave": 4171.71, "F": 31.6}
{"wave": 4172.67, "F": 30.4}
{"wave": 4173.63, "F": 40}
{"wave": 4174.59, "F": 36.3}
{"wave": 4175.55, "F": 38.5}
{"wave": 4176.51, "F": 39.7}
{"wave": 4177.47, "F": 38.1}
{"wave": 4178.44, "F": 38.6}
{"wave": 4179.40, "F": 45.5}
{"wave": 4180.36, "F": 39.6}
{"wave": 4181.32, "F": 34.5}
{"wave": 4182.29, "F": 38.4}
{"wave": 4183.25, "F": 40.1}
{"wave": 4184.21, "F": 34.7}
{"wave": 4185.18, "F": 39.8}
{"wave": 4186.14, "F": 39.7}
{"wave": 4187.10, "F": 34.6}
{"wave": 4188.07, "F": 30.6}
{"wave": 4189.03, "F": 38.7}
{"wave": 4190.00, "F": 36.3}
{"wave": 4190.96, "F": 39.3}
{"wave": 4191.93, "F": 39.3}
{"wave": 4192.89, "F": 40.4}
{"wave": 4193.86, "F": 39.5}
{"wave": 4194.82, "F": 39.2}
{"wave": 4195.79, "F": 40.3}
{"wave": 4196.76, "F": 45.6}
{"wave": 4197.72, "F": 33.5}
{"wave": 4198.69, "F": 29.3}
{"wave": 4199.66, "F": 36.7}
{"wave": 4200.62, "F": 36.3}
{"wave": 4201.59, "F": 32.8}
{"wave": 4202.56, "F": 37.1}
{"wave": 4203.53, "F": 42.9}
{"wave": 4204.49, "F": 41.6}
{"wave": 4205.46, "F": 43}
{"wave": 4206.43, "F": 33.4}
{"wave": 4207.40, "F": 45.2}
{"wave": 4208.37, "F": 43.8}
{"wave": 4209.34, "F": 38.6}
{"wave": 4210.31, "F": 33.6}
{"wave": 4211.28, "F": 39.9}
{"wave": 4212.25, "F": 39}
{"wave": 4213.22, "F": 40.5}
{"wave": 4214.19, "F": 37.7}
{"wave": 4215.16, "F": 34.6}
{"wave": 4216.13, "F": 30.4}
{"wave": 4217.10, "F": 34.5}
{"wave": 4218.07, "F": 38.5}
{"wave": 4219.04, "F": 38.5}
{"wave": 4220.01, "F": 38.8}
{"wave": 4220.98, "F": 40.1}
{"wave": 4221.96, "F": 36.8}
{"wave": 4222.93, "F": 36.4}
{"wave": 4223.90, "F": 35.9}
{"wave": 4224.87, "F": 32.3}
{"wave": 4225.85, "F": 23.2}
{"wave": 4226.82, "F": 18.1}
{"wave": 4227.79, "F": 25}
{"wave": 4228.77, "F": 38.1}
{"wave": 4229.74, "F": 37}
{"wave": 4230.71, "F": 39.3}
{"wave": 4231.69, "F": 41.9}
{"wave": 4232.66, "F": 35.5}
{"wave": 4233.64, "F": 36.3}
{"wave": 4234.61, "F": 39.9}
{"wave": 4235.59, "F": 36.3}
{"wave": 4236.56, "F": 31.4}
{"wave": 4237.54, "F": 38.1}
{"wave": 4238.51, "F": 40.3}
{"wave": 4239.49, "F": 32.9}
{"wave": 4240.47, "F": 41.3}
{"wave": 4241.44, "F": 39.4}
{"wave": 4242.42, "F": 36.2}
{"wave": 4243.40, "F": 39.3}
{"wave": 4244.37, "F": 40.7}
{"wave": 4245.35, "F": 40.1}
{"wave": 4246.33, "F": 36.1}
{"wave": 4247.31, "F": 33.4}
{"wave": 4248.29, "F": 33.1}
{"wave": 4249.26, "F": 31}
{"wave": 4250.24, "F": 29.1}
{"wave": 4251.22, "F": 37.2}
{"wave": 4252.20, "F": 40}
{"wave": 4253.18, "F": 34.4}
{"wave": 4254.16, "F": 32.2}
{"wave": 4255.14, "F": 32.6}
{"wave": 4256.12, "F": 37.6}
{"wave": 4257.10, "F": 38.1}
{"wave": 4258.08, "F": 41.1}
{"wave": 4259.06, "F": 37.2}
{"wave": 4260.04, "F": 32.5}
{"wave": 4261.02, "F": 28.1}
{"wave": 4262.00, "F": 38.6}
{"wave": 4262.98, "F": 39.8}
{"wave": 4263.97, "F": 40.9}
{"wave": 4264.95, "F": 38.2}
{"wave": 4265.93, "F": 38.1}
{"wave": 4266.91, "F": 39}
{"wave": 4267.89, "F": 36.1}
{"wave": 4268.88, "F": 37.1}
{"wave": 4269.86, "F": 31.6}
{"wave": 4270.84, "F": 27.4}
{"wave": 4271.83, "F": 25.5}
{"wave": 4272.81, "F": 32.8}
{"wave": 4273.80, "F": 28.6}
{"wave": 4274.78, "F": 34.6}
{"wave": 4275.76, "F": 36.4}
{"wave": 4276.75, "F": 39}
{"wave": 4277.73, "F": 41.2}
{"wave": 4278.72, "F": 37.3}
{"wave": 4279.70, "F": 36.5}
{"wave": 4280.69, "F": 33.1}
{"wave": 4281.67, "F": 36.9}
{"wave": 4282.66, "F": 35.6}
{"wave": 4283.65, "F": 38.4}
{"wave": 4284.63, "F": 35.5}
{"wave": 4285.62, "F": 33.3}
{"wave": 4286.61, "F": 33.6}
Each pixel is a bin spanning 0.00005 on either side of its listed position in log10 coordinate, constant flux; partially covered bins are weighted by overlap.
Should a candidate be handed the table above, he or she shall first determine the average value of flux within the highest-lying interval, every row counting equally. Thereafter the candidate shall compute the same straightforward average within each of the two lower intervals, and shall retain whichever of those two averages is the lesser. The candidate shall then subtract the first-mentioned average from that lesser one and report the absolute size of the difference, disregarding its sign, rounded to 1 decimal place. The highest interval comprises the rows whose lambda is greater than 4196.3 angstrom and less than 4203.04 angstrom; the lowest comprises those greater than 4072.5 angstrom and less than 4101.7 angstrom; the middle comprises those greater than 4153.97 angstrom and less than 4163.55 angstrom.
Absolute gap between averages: 3.3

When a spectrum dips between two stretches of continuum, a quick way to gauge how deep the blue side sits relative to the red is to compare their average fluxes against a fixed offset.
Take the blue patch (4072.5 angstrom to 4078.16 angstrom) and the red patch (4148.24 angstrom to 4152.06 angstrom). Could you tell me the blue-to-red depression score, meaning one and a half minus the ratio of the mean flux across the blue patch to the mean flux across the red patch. 0.54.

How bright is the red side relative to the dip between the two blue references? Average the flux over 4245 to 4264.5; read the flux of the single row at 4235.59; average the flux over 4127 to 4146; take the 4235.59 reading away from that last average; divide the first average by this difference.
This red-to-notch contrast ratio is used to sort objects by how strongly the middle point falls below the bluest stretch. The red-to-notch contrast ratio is 53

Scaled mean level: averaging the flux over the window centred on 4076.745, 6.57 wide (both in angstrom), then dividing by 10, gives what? 3.8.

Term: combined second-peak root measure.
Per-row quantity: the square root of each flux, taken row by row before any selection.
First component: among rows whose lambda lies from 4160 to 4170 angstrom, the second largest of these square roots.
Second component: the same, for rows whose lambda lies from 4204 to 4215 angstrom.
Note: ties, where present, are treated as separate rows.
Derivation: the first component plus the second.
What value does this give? 13.2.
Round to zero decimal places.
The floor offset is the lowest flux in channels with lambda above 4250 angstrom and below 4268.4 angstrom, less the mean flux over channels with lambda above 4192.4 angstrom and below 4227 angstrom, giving -9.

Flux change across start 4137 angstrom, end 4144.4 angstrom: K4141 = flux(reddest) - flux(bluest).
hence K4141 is -11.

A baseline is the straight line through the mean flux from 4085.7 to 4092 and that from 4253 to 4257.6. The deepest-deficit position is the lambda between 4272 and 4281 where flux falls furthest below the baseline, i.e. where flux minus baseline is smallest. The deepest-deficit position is 4273.80 angstrom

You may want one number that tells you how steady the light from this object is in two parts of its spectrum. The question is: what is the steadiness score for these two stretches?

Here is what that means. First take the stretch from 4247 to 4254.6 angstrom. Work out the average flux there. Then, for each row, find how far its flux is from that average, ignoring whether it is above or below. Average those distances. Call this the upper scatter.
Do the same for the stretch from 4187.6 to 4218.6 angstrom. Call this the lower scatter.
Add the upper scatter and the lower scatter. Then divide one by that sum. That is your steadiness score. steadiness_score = 0.170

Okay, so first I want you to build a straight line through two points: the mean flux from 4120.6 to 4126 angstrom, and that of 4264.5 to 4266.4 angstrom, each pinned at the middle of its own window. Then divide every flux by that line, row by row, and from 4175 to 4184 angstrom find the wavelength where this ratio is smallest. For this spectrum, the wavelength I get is 4181.32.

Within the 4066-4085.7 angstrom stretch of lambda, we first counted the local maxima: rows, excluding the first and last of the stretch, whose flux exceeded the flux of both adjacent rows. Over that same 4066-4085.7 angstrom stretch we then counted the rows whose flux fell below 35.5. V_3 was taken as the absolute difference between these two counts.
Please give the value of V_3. 4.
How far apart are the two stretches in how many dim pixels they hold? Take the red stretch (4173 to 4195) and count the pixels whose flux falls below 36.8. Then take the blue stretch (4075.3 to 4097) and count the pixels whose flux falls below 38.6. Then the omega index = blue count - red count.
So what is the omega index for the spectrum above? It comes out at 3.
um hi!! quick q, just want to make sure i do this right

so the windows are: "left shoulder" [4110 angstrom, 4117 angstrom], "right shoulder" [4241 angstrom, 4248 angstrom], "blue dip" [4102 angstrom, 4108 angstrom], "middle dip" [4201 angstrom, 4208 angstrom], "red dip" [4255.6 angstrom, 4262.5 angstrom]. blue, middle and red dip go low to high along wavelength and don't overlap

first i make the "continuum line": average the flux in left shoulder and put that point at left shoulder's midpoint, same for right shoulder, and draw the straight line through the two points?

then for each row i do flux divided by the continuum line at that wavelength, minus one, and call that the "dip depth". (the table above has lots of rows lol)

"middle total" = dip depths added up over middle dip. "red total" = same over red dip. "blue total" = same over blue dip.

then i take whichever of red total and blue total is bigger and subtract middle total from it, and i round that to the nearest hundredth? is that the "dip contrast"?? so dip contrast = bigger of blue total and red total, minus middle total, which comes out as -0.46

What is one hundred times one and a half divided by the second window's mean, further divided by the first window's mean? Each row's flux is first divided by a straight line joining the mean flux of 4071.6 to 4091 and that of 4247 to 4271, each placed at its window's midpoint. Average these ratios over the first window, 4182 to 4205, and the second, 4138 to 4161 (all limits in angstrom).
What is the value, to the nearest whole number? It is 149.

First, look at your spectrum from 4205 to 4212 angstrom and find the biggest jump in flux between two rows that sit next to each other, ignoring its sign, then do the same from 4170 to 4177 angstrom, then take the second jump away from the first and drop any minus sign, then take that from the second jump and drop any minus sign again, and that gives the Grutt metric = 7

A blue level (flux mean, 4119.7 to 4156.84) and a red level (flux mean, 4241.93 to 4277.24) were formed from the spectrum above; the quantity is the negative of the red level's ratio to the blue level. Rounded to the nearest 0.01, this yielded -0.94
